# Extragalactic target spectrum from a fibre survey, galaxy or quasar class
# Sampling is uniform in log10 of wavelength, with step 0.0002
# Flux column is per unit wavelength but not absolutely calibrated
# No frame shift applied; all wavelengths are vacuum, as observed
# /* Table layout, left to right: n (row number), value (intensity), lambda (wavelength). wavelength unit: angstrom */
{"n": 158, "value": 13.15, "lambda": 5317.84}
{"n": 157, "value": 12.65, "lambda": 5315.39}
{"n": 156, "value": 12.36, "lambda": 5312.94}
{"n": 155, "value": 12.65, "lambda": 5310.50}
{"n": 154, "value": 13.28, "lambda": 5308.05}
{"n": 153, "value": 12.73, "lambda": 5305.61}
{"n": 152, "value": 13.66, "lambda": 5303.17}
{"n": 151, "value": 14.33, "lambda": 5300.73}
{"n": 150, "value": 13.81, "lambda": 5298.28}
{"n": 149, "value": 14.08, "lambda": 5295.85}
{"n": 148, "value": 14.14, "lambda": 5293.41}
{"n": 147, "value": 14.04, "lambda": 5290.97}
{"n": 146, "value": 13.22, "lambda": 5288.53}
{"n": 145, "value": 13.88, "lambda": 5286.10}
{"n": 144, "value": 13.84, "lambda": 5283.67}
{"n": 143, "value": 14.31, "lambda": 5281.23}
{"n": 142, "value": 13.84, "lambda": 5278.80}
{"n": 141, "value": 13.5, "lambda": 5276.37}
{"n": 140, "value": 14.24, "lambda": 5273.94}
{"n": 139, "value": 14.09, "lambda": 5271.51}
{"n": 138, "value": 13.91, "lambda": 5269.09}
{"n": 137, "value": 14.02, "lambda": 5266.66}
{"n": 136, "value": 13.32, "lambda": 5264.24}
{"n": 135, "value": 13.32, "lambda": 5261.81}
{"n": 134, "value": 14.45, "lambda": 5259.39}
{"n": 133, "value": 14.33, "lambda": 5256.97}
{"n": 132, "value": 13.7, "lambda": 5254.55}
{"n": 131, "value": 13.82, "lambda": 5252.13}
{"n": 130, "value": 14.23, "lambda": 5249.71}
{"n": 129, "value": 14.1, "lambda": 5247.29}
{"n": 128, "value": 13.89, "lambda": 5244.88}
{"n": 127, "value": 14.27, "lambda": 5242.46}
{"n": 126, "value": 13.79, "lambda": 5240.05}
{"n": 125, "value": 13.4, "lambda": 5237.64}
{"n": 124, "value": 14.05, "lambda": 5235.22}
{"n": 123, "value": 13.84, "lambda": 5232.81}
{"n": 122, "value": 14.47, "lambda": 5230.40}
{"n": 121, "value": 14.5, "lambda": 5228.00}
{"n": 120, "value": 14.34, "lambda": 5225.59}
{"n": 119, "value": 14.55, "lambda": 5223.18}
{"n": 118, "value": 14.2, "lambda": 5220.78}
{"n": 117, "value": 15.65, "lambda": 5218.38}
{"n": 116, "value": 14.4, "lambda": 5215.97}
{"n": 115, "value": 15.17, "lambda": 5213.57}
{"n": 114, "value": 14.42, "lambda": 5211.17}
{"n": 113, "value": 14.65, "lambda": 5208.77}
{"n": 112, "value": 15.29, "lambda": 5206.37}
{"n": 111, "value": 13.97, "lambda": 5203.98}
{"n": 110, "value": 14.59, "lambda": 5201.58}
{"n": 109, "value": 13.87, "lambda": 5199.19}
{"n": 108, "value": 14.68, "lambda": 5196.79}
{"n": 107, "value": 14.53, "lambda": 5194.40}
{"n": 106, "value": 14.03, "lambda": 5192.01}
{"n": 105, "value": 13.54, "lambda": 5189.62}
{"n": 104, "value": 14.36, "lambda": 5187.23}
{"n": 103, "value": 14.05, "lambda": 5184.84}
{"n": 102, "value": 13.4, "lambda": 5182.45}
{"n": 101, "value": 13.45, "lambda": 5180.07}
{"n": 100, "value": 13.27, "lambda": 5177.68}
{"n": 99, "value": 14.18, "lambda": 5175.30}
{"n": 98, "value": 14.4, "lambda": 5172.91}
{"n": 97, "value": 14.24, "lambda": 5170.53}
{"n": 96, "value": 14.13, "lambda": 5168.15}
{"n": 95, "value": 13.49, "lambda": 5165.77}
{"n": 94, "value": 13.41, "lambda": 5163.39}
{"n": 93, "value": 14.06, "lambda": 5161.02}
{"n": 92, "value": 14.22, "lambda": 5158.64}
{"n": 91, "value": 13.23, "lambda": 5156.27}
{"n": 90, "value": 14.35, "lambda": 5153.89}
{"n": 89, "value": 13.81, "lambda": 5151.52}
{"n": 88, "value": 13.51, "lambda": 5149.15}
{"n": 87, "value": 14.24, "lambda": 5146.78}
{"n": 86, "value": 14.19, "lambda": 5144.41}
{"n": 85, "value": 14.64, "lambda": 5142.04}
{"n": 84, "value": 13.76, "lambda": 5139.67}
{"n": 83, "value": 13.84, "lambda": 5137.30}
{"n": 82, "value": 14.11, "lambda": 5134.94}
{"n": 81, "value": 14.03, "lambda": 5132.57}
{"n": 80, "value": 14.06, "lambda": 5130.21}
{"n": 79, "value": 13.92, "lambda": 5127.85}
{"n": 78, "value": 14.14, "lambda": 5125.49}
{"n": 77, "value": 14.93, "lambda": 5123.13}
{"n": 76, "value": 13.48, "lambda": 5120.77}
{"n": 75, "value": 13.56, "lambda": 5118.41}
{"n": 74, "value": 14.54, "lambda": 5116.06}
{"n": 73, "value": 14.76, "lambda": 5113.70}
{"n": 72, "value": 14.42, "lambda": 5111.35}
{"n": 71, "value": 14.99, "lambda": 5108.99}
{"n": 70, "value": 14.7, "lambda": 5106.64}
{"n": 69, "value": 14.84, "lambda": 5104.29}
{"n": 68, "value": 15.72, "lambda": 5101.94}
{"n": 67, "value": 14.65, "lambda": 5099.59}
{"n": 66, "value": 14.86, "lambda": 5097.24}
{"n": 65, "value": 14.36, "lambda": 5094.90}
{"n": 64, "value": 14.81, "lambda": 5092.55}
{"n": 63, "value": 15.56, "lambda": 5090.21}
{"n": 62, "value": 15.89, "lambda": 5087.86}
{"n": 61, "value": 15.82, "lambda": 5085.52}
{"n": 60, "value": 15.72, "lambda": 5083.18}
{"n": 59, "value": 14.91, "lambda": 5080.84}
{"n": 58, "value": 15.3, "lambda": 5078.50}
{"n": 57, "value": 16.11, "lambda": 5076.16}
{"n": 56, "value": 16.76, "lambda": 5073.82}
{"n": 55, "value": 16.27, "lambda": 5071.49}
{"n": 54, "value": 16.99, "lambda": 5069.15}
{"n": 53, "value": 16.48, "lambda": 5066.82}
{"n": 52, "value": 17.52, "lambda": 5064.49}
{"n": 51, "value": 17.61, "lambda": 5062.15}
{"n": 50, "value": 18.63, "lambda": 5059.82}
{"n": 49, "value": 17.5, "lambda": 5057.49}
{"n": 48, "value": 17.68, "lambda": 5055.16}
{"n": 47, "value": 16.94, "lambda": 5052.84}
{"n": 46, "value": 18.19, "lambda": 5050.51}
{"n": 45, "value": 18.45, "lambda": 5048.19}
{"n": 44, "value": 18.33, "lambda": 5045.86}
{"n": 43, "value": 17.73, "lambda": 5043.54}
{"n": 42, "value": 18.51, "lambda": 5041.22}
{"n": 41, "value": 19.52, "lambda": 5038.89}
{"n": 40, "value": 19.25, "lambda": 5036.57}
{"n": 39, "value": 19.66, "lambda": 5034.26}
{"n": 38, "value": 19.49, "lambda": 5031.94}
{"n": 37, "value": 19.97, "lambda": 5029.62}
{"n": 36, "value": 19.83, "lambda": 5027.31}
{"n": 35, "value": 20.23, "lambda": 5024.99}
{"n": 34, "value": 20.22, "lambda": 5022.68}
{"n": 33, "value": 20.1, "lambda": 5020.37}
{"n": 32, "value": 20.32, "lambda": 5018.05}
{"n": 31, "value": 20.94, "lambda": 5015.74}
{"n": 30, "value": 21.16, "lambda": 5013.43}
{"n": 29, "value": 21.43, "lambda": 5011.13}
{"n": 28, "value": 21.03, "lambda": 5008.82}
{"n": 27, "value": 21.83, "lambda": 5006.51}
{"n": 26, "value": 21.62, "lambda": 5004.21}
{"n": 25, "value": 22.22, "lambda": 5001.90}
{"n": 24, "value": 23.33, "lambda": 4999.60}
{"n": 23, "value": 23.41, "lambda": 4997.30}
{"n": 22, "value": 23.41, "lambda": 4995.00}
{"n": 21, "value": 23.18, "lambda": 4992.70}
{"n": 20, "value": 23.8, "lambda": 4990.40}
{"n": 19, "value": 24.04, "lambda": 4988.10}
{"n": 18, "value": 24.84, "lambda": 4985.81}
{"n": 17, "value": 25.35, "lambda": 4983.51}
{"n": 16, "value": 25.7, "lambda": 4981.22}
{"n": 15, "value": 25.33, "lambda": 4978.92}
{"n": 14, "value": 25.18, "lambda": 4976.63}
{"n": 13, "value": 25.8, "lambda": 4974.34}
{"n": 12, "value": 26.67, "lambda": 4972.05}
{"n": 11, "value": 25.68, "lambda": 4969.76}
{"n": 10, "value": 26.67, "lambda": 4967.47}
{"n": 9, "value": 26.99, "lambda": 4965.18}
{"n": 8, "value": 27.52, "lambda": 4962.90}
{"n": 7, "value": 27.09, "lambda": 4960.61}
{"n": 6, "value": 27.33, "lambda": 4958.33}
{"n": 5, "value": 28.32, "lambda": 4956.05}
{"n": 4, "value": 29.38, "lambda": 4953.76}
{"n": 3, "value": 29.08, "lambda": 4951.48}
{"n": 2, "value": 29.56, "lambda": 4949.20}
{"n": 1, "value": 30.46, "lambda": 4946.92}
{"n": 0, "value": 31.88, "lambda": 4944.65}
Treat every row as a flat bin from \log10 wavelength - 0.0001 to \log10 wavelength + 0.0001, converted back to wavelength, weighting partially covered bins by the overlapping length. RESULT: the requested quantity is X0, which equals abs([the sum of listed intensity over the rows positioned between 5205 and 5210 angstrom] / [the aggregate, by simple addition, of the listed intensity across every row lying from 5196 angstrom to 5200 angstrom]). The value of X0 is 1.05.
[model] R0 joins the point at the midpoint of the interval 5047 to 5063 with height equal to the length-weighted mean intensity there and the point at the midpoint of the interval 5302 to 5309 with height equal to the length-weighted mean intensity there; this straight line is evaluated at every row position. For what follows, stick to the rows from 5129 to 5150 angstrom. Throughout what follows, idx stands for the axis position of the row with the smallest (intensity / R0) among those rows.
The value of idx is 5149.15 angstrom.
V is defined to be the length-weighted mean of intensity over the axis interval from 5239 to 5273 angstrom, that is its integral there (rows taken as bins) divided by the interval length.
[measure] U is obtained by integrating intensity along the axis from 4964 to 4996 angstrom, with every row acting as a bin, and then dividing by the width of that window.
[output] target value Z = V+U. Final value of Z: 39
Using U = 25.2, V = 13.9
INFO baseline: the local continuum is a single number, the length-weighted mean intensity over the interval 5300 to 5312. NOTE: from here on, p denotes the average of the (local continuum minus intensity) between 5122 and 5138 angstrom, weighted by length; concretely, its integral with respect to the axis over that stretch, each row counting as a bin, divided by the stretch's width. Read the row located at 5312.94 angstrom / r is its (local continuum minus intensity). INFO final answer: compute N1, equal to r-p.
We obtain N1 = 2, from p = -0.9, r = 0.9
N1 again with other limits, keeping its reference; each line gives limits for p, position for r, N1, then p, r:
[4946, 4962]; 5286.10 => 15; -15.4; -0.6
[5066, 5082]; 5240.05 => 2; -2.8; -0.5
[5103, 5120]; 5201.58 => 0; -1.3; -1.3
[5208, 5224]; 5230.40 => 0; -1.4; -1.2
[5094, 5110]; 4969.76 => -11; -1.6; -12.4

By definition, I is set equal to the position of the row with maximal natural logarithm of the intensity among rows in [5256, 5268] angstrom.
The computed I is 5259.39 angstrom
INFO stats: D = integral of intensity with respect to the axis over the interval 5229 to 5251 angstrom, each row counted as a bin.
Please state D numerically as 308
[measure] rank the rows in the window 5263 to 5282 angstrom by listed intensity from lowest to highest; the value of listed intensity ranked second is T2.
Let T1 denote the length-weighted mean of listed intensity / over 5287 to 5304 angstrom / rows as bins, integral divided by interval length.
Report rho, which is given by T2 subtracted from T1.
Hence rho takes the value 0.4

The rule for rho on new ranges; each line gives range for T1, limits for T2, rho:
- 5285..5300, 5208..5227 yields -0.5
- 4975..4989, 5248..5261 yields 11.3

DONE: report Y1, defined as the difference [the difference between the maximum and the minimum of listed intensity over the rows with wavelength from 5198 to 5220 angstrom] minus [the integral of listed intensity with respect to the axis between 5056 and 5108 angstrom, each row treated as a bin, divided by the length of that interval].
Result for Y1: -14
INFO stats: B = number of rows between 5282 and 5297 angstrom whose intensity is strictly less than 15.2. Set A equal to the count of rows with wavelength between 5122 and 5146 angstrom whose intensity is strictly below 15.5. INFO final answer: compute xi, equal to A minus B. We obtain 4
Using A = 10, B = 6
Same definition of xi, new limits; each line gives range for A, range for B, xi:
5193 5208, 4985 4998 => 6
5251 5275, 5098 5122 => 1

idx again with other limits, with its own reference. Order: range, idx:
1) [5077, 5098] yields 5094.90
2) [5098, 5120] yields 5118.41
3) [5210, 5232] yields 5220.78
